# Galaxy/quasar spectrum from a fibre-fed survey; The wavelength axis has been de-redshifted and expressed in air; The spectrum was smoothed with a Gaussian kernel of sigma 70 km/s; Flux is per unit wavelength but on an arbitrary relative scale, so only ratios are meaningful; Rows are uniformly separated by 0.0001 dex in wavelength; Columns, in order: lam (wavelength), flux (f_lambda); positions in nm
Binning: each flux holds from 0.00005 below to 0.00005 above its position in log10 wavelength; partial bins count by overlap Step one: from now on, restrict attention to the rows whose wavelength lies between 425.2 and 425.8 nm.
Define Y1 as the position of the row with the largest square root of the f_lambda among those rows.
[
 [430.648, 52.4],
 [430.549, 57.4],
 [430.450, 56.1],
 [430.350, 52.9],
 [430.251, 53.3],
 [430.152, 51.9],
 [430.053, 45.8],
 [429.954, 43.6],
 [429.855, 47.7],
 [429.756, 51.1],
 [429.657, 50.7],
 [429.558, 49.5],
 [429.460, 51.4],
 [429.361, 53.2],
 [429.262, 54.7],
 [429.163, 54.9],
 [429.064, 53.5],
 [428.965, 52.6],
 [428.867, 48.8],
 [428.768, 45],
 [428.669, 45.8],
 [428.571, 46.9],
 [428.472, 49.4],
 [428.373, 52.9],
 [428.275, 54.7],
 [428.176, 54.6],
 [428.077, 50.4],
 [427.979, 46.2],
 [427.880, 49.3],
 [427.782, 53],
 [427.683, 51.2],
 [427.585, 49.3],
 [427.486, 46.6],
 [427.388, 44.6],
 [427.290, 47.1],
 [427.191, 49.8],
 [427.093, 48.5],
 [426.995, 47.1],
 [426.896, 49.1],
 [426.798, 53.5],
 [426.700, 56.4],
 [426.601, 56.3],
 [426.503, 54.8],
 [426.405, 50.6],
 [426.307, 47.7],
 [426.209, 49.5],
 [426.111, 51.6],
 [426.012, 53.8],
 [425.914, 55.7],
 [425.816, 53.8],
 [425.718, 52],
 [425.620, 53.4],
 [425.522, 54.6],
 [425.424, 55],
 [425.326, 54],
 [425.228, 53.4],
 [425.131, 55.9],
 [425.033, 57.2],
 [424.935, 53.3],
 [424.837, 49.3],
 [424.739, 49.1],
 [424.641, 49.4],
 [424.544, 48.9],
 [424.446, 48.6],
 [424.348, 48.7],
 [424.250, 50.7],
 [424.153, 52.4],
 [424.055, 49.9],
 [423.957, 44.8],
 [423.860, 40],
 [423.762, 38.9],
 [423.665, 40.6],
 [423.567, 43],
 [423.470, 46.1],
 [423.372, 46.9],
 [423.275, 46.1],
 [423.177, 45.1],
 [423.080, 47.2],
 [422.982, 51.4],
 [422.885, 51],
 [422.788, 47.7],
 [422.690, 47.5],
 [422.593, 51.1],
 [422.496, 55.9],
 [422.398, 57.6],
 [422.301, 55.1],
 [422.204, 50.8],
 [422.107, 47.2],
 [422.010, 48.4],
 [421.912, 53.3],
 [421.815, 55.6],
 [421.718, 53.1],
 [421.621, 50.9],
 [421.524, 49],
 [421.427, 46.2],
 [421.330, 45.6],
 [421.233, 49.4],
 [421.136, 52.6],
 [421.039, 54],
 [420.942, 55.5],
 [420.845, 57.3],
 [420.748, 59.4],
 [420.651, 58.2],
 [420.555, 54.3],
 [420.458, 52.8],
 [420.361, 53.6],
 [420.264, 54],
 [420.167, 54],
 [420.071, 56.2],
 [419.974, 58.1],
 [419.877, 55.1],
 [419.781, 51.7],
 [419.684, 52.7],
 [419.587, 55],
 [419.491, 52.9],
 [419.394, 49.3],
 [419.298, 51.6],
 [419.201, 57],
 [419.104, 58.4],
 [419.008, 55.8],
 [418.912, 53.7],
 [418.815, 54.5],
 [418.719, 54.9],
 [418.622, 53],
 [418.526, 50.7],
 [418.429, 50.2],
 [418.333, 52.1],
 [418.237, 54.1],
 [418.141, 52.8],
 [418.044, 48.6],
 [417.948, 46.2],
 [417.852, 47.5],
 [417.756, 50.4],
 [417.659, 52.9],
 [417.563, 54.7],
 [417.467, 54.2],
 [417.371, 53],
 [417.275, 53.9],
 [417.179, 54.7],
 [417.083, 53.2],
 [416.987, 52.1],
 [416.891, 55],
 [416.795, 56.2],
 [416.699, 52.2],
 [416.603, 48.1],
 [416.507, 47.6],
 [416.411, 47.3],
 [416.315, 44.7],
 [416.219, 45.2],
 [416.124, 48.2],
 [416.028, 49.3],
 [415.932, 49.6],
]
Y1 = 425.424 nm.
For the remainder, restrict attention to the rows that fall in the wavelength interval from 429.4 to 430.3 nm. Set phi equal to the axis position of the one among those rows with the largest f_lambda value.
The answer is 430.251 nm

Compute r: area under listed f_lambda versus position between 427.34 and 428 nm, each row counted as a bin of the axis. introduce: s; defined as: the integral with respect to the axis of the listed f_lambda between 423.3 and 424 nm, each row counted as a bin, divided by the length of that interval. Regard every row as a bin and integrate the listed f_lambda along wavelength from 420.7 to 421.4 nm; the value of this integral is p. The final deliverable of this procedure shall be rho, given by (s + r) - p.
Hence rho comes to 38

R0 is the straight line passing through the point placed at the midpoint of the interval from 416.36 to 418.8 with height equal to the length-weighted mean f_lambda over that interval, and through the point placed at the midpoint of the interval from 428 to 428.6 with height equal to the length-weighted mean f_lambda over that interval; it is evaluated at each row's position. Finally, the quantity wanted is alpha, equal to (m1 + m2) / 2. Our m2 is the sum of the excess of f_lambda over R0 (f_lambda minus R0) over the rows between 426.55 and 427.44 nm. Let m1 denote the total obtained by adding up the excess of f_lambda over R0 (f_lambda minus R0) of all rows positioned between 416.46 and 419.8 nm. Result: 8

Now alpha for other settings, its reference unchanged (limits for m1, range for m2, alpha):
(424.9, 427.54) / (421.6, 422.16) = 7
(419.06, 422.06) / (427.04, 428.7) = 9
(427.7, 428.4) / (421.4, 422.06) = -2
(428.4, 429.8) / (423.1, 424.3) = -43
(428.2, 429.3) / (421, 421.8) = -9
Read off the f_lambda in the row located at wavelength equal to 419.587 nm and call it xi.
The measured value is 55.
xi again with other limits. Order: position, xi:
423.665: 40.6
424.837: 49.3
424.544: 48.9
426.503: 54.8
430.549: 57.4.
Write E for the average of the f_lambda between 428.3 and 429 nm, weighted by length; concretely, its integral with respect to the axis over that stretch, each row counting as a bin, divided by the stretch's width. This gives 49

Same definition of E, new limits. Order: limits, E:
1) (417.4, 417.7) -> 54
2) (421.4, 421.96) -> 52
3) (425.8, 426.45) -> 52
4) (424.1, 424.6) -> 50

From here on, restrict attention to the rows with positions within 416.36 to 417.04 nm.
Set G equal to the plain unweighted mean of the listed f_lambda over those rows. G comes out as 51.2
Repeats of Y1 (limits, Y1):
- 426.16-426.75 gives 426.700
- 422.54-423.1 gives 422.982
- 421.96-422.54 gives 422.398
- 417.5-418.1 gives 417.563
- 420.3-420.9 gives 420.748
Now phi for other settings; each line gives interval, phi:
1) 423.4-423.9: 423.470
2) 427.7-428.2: 428.176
